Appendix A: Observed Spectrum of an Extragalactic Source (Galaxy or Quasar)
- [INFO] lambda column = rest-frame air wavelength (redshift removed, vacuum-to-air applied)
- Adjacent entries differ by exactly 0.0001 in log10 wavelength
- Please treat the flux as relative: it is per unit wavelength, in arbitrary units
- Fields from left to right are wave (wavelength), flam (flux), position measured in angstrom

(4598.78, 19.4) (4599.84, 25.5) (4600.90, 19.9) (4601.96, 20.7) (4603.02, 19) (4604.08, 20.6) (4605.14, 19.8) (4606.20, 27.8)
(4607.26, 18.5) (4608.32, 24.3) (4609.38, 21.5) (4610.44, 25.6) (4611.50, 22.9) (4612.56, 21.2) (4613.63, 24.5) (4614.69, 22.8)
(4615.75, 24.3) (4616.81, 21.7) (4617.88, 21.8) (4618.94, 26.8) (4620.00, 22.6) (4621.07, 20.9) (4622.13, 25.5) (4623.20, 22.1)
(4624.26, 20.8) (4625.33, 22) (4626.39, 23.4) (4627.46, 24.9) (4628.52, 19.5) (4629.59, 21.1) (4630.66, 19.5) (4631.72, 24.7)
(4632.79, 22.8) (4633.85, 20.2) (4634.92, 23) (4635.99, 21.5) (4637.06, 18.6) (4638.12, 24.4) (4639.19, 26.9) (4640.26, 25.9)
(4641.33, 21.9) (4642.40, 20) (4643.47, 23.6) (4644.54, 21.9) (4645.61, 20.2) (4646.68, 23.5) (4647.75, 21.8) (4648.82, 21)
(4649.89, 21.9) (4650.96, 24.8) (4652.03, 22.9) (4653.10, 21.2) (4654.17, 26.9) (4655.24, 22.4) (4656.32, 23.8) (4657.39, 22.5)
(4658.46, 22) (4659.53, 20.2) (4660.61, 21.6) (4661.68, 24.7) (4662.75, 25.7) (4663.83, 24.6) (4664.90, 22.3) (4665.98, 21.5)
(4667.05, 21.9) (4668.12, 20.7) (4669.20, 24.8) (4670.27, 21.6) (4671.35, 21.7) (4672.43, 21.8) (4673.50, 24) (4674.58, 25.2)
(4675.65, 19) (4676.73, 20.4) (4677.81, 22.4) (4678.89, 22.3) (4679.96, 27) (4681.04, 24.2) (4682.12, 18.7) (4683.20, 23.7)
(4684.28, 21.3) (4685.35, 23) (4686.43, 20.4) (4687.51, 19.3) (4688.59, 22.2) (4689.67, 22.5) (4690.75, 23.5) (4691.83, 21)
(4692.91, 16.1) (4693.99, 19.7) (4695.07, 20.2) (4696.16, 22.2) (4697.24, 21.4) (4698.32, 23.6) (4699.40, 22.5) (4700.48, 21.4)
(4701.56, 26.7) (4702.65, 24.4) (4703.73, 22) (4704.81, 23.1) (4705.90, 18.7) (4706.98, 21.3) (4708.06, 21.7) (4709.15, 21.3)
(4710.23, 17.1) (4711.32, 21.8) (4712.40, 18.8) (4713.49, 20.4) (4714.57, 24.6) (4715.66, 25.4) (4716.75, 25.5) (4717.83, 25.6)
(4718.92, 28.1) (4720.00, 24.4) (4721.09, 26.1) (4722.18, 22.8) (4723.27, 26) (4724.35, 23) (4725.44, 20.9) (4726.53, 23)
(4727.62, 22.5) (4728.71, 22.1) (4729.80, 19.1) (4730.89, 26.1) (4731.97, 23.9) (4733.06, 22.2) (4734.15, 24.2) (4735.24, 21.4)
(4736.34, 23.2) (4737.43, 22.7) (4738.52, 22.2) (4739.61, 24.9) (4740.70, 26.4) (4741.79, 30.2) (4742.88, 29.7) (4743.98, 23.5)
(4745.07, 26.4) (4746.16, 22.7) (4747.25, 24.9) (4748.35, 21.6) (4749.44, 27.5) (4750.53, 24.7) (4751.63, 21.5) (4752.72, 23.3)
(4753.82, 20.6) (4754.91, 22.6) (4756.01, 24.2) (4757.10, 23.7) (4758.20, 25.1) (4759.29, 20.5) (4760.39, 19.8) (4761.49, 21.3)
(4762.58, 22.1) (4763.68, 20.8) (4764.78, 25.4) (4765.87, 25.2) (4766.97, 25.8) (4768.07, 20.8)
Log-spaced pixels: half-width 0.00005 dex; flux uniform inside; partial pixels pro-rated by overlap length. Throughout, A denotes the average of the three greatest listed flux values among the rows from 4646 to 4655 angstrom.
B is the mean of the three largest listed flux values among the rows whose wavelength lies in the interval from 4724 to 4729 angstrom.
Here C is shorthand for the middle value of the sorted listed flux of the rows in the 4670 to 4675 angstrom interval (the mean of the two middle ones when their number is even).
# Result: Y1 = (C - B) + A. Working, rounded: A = 25.1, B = 22.8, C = 21.8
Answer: 24.0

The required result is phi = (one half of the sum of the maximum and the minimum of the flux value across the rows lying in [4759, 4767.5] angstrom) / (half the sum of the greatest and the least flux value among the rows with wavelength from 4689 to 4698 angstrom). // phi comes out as 1.15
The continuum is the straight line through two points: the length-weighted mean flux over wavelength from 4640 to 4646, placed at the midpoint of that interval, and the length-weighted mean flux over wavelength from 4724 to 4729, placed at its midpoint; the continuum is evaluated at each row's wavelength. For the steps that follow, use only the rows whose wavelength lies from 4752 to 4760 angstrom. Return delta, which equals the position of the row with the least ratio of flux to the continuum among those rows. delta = 4759.29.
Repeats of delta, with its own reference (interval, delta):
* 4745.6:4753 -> 4751.63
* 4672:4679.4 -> 4675.65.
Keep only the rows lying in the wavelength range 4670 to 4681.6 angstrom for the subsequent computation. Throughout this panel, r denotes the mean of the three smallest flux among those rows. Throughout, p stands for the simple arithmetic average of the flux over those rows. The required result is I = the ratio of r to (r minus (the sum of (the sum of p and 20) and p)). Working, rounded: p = 22.7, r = 20.3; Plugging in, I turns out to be -0.451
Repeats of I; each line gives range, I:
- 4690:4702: -0.418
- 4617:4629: -0.452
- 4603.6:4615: -0.429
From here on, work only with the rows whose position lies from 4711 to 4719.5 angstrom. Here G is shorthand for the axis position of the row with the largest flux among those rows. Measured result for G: 4718.92 angstrom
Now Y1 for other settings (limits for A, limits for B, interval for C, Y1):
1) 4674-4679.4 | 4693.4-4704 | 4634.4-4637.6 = 19.9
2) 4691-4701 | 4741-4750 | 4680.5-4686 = 16.6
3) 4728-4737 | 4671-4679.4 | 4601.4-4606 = 21.1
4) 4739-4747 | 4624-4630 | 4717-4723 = 30.9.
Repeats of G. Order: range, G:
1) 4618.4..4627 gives 4618.94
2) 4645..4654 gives 4650.96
